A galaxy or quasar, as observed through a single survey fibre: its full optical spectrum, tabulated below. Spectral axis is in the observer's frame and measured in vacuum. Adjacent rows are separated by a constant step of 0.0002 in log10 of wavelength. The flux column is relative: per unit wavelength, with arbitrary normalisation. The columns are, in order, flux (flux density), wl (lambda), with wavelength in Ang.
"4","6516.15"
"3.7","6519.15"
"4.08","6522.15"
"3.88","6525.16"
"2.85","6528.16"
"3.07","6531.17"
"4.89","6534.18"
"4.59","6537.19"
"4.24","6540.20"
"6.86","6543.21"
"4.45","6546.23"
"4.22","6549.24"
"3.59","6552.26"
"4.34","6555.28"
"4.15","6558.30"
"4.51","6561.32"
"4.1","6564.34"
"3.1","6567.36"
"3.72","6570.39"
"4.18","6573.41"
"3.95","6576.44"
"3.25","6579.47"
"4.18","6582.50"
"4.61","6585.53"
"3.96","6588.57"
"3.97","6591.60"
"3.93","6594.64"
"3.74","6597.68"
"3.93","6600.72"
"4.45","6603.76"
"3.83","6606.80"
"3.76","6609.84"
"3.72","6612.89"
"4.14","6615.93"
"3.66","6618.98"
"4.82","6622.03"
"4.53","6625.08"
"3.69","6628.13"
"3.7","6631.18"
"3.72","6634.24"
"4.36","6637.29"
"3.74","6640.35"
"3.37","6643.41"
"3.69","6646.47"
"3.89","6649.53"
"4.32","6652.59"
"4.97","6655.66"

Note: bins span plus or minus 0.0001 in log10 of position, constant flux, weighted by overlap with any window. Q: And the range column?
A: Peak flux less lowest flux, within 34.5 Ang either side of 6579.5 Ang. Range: 1.5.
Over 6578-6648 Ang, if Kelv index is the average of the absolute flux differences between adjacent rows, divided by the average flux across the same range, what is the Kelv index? 0.102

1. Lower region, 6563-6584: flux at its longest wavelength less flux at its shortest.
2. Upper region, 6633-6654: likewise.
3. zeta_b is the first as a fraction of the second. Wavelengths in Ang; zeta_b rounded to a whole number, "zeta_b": 0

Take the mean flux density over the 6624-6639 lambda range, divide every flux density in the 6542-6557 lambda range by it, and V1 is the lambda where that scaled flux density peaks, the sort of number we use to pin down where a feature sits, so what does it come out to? 6543.21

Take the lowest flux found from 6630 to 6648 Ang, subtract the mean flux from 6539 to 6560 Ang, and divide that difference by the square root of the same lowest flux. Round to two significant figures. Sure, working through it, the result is -0.64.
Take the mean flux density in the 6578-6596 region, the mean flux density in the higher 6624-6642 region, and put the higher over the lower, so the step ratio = 0.99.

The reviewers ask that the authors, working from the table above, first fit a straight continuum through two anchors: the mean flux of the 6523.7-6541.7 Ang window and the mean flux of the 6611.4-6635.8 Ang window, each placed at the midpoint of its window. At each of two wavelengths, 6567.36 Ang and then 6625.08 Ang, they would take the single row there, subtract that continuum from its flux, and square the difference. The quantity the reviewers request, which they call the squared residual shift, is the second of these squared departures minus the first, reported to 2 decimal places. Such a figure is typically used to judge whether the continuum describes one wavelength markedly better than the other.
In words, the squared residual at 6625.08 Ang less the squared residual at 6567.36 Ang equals -0.44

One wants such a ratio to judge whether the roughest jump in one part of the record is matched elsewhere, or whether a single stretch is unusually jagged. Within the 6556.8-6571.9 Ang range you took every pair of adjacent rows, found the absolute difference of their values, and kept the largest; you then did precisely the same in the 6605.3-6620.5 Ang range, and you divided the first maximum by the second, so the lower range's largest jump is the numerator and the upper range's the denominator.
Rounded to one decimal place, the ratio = 2.1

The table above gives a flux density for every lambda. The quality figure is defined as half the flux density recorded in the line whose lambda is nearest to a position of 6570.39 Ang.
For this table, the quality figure 1.86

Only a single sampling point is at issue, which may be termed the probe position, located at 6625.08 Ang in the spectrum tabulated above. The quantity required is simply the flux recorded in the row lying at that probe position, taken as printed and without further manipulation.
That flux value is 4.53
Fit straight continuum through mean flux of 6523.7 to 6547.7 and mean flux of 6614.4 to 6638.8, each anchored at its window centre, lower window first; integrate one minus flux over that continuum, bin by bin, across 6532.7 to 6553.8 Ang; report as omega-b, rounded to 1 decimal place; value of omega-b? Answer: -1.7 Ang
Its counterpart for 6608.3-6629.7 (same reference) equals 0.3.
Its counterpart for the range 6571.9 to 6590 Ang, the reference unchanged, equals 0.8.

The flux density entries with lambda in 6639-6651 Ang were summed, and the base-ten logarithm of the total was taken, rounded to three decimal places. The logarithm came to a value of 1.167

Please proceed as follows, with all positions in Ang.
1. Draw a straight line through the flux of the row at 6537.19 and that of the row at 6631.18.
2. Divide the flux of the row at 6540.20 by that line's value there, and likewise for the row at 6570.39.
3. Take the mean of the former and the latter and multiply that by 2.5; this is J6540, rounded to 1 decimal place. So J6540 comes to 2.2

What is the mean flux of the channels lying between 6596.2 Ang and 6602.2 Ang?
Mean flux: 3.83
